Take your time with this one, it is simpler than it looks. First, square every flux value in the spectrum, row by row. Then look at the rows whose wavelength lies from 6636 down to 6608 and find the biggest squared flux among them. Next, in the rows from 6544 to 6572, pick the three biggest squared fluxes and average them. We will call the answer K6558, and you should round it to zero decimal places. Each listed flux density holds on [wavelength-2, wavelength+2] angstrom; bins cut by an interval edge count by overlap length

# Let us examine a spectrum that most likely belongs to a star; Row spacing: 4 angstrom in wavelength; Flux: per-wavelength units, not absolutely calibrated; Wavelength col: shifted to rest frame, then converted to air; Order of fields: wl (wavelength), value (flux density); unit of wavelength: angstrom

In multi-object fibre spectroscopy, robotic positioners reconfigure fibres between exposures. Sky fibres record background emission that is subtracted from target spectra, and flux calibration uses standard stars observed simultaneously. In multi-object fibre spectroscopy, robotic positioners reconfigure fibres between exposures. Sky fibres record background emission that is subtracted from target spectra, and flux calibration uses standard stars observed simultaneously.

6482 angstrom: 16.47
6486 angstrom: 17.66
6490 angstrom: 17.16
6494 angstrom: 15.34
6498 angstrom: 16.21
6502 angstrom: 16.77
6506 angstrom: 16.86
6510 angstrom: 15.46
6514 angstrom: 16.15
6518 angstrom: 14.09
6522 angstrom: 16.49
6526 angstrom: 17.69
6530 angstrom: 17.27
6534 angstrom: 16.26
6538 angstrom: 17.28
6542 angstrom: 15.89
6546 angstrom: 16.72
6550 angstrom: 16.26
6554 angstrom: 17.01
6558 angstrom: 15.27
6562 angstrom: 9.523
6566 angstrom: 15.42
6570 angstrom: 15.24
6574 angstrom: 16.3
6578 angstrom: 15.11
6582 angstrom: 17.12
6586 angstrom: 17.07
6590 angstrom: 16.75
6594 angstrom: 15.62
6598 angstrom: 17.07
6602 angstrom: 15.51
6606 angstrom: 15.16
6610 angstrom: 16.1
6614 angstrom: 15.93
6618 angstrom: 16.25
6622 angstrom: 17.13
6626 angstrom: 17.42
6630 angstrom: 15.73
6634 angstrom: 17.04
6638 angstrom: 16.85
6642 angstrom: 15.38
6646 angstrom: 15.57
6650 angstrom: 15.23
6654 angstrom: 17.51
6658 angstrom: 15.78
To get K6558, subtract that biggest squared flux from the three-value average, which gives -26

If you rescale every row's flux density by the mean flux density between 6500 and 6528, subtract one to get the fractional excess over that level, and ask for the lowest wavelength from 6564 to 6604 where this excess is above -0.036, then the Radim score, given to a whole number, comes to 6574 angstrom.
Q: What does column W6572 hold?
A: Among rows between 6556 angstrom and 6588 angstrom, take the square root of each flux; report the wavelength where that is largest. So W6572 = 6582 angstrom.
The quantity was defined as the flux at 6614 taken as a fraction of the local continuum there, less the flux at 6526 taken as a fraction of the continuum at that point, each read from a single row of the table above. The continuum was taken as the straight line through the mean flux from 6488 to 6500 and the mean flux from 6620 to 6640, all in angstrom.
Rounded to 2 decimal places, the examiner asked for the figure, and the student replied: -0.13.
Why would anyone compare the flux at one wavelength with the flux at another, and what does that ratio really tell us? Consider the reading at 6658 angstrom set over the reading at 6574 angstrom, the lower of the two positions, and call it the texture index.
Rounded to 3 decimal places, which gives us 0.968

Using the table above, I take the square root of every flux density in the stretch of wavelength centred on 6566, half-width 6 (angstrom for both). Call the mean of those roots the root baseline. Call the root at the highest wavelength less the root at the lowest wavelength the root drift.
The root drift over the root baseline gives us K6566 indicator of 0.22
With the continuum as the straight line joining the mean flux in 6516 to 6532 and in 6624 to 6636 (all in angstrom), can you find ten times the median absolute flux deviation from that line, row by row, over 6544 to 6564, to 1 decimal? 5.3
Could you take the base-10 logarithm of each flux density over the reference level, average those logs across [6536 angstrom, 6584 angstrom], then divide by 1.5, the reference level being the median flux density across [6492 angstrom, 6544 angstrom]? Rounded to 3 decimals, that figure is -0.015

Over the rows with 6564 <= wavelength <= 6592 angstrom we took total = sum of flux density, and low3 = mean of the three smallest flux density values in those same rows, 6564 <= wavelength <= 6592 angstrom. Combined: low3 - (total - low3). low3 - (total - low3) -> -82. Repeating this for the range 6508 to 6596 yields -324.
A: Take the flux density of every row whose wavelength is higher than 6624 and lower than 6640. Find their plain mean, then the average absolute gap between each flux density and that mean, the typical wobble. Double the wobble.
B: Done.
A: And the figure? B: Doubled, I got 1.03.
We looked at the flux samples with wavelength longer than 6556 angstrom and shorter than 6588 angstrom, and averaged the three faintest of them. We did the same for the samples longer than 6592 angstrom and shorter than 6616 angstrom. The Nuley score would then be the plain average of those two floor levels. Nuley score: 14.4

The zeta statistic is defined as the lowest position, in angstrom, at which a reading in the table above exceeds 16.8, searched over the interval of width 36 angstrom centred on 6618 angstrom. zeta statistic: 6622 angstrom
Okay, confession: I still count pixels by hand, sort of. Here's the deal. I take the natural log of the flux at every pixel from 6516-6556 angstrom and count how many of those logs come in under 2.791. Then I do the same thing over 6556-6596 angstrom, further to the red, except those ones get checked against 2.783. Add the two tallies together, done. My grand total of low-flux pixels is 10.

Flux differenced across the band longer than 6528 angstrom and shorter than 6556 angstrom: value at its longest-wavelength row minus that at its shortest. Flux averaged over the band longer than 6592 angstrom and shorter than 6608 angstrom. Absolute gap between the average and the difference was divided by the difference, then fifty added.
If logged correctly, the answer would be -12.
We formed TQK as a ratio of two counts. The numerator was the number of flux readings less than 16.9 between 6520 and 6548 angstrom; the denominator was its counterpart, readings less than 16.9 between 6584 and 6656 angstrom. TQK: 0.3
